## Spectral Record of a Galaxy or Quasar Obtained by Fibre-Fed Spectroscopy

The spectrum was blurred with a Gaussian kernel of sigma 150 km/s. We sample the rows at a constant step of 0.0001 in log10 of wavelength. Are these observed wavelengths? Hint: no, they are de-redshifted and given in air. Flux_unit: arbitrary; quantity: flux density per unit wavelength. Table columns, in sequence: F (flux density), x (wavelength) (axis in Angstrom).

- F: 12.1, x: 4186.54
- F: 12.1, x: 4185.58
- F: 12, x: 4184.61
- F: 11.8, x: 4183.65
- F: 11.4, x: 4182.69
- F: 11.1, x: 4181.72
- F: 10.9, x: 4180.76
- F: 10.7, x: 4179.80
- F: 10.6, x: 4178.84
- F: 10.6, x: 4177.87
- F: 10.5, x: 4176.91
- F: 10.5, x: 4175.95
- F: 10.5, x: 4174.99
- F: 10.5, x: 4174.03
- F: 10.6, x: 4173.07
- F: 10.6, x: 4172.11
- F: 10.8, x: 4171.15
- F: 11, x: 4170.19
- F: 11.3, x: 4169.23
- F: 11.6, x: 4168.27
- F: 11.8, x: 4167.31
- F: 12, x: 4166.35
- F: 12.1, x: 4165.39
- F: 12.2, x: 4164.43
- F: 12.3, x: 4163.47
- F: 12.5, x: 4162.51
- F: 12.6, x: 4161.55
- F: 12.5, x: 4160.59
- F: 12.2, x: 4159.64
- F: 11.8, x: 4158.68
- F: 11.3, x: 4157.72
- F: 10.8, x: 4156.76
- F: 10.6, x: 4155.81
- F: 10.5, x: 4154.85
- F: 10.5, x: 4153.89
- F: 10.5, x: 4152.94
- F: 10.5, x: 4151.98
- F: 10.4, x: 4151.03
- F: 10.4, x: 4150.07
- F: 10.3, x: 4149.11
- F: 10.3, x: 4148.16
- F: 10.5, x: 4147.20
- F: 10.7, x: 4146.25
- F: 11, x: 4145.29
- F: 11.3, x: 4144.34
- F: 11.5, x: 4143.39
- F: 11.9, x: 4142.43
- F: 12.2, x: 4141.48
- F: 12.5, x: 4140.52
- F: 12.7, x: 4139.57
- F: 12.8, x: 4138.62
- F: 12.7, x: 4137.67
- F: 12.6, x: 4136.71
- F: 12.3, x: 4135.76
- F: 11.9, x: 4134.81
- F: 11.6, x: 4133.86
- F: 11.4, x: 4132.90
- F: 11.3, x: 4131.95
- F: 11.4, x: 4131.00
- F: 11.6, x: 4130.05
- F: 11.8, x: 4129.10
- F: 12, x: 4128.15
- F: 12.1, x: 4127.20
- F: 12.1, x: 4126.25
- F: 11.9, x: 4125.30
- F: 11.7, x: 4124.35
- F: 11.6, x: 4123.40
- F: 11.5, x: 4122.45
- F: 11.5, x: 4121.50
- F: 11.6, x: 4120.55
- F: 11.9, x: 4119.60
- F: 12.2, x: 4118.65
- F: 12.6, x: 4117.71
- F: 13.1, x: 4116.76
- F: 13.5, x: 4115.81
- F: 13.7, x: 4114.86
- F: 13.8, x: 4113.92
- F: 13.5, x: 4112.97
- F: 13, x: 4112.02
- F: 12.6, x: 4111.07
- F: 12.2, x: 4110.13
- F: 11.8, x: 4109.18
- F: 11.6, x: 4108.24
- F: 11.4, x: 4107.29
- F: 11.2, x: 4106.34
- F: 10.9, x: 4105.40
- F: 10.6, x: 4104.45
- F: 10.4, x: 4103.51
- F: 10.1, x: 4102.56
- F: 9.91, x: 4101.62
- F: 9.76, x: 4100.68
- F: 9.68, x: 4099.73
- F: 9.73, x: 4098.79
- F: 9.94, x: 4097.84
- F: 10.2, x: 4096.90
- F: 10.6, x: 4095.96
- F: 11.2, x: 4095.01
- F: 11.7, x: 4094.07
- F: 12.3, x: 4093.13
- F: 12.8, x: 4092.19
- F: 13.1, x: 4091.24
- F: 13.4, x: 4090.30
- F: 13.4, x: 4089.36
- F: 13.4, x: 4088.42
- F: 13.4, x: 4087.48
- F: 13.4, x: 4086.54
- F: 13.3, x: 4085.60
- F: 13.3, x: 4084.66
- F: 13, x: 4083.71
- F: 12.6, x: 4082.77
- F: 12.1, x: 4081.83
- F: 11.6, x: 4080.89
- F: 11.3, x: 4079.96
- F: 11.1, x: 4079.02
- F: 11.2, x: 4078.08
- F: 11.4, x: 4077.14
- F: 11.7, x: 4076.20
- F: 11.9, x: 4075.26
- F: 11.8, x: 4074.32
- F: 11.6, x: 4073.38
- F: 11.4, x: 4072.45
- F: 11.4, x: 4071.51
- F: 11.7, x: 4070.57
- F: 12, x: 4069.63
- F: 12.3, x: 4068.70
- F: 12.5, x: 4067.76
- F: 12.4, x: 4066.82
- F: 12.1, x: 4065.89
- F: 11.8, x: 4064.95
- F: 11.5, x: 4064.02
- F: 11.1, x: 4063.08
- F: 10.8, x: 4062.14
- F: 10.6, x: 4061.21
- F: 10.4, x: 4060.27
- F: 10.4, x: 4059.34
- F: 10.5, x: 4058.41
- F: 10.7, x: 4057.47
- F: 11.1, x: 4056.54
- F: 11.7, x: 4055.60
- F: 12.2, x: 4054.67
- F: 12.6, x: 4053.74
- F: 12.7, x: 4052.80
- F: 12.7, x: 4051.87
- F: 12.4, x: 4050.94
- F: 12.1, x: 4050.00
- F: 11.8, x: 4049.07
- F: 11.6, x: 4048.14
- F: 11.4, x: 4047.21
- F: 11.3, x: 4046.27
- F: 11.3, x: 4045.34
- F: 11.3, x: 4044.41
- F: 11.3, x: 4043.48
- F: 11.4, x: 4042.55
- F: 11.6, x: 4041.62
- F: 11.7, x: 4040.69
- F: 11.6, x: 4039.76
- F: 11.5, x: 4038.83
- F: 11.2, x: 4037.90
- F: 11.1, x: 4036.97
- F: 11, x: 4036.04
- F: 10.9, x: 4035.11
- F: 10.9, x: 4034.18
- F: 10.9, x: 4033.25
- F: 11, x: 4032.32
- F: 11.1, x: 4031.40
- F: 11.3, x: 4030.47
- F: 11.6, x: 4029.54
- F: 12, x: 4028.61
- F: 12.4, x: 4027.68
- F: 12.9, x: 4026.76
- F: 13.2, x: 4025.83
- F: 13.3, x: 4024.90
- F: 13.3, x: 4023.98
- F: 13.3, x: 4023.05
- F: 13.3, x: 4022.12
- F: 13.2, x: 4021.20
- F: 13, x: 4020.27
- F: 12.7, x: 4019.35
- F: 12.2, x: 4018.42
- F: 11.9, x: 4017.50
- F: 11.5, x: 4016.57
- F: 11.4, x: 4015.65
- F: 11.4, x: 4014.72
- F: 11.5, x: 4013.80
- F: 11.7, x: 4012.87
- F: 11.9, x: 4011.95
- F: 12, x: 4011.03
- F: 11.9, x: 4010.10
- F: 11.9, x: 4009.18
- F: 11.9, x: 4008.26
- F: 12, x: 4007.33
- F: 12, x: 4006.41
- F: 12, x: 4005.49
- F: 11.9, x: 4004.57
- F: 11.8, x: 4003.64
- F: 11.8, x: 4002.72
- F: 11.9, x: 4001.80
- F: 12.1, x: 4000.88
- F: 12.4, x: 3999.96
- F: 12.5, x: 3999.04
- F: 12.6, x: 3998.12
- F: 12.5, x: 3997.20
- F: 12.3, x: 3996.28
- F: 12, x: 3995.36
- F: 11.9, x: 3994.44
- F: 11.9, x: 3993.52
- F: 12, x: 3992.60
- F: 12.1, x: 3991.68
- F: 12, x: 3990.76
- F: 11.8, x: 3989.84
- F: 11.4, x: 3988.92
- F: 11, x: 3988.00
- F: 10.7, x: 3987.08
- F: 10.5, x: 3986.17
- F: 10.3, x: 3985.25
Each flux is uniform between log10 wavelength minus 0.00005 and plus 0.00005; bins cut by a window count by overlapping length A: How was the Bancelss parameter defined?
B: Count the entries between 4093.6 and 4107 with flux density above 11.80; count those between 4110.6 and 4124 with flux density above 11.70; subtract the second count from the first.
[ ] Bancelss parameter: -10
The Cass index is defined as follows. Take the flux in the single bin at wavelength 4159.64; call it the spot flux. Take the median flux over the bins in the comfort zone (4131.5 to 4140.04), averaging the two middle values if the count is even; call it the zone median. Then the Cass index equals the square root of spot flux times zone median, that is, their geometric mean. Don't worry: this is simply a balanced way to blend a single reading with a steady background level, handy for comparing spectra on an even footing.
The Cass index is 12.2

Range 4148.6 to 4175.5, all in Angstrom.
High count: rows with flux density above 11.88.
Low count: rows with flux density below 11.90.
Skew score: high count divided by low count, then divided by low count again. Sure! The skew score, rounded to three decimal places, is 0.020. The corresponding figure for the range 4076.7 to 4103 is 0.058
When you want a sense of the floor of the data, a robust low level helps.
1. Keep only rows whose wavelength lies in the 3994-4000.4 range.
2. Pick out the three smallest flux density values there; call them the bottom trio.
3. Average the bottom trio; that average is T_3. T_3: 12.1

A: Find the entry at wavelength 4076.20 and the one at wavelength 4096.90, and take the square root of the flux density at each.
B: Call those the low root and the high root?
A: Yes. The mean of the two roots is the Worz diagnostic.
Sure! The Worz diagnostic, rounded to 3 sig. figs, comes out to 3.31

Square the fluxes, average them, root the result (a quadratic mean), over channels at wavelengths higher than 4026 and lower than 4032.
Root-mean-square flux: 11.9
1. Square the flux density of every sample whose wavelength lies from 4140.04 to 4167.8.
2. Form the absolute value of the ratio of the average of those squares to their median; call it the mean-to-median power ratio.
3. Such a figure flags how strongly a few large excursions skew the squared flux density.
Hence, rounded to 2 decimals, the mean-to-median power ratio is 1.02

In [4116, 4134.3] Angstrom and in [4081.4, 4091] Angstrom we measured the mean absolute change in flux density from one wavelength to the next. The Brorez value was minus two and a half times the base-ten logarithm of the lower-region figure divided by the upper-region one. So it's 0.3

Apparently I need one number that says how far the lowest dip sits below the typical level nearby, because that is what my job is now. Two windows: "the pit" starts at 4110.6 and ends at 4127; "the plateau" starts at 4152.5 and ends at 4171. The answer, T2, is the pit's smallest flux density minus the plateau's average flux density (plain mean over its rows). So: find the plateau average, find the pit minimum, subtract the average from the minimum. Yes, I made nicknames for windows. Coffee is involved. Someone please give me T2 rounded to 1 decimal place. -0.1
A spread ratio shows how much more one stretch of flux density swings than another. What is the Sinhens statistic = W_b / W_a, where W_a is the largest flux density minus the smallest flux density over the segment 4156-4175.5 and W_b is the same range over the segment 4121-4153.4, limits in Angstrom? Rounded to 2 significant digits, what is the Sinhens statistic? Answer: 1.2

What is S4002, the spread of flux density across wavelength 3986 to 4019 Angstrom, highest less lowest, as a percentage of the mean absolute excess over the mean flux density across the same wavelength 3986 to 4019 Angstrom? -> 675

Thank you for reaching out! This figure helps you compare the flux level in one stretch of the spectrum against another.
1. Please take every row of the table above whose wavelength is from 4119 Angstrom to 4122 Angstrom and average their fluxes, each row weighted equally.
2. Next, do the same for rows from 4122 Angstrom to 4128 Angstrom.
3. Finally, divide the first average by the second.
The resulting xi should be 0.99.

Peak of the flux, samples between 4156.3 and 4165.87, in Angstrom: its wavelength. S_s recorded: 4161.55 Angstrom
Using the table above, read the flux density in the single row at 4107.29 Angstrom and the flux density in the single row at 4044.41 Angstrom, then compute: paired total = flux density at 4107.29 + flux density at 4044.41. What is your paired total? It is 22.7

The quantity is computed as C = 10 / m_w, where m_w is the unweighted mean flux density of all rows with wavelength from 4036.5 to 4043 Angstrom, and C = 0.87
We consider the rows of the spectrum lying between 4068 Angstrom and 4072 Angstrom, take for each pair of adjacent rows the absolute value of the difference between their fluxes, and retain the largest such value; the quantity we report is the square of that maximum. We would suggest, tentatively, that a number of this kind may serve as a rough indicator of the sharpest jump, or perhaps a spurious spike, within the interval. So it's 0.090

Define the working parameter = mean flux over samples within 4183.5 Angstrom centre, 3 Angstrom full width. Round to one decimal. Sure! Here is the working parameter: 11.7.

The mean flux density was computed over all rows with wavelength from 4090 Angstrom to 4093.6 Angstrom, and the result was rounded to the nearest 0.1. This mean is 12.9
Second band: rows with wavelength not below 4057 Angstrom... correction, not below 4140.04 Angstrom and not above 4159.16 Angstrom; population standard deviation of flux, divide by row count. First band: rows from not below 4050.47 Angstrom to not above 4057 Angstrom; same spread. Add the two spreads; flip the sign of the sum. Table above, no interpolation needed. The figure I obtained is -1.2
